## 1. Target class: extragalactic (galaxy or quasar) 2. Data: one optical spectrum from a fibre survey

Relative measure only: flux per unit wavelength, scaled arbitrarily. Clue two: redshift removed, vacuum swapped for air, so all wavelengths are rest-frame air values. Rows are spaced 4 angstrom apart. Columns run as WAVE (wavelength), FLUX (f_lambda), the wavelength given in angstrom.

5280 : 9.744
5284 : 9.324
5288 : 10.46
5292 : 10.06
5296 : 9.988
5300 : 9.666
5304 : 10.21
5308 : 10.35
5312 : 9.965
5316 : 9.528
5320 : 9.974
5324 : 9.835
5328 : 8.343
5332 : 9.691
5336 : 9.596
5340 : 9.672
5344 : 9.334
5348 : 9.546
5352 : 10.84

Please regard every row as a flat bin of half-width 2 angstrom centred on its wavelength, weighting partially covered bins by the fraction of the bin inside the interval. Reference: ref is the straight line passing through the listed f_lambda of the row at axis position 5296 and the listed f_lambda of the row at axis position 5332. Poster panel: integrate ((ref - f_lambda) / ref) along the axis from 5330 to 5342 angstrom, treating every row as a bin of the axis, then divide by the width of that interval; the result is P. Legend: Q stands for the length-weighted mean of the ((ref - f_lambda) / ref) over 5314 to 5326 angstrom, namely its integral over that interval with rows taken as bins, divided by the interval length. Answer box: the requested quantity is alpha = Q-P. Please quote 0.00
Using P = 0.00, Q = 0.001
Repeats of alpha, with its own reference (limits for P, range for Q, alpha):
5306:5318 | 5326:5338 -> 0.06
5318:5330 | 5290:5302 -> -0.03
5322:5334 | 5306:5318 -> -0.05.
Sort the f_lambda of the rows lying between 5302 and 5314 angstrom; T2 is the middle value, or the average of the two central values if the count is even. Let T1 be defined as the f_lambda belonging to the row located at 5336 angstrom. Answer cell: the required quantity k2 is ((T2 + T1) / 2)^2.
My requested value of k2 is 98.1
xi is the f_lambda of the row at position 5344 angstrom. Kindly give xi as 9.334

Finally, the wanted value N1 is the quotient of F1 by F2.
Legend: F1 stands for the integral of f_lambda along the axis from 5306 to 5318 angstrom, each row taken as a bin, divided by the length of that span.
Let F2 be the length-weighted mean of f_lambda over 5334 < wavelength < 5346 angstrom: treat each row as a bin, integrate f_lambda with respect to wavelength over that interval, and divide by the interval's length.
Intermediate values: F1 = 9.9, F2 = 9.5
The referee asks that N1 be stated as 1.04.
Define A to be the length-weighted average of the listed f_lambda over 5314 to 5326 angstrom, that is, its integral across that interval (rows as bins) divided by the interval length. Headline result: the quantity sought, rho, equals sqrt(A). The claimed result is 3.13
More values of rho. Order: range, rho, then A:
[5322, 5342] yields 3.07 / 9.4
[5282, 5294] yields 3.15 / 9.9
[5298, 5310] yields 3.17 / 10.1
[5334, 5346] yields 3.09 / 9.5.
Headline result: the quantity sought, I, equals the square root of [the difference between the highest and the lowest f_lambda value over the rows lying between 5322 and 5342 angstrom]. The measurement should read 1.2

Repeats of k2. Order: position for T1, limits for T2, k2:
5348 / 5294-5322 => 95.3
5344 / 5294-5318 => 93.2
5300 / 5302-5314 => 98.8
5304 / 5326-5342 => 98.4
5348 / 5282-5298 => 95.7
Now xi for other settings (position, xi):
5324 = 9.835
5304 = 10.21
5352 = 10.84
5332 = 9.691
